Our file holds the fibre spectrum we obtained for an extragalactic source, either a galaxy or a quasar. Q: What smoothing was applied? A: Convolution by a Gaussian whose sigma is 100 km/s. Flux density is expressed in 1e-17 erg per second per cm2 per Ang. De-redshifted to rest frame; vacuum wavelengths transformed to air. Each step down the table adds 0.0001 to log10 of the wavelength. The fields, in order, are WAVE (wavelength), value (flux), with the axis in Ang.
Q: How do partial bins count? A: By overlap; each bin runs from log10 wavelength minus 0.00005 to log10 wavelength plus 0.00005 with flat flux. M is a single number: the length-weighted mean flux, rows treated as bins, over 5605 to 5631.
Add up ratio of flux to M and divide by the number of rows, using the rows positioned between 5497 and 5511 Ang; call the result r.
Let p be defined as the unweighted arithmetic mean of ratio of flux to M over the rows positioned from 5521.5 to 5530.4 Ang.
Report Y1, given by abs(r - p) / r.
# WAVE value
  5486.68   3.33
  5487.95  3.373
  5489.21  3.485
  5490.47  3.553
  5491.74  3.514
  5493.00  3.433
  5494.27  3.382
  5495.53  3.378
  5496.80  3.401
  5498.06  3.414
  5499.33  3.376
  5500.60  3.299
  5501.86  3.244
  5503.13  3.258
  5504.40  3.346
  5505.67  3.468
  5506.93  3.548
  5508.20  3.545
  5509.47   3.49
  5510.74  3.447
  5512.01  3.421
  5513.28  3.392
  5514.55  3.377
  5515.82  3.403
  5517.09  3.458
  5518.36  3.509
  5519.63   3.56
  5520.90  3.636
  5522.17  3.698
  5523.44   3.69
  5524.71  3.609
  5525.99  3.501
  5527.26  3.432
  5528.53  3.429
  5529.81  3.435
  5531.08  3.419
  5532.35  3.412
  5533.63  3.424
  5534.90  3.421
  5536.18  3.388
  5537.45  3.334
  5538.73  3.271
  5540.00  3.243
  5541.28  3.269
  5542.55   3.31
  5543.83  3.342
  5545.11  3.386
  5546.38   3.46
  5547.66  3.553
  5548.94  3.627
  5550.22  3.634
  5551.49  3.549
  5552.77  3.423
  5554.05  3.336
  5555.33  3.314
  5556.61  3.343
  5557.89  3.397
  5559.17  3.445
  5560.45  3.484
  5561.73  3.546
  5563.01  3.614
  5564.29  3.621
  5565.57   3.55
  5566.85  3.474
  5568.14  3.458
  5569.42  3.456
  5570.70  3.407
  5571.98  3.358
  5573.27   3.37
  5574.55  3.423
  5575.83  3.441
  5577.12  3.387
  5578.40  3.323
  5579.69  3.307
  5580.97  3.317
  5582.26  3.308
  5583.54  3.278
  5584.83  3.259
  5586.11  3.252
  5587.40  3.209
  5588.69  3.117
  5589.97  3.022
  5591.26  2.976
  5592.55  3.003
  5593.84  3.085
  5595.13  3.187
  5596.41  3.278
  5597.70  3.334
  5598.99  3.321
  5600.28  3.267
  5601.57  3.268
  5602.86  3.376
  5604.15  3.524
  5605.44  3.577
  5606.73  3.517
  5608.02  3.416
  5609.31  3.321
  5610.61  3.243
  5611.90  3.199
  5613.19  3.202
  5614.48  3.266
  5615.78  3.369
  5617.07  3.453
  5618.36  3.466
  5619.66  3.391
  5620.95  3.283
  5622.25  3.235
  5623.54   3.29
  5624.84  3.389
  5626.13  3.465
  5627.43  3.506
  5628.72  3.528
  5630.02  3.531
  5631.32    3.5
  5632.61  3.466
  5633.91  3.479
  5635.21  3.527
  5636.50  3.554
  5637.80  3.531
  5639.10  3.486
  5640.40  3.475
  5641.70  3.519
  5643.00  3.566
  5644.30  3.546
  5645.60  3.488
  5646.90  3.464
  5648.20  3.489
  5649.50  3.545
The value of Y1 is 0.04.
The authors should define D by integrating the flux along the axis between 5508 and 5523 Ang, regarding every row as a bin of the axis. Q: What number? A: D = 52.4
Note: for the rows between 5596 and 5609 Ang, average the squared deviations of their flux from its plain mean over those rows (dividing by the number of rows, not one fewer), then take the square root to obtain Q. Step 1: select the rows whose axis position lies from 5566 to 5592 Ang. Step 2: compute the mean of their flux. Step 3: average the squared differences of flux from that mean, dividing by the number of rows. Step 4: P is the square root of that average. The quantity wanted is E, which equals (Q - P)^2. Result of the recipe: 0.0007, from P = 0.14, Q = 0.110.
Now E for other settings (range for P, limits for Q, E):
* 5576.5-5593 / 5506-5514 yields 0.0052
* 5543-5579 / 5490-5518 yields 0.0002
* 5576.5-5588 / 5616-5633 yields 0.0022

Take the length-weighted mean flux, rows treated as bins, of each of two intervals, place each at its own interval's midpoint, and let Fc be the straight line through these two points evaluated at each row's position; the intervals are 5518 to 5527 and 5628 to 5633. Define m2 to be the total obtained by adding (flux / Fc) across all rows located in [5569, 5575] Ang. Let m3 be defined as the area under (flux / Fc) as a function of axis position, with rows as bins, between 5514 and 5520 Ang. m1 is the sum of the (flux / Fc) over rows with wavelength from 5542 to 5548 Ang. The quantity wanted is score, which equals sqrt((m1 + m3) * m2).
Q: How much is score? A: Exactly 7.10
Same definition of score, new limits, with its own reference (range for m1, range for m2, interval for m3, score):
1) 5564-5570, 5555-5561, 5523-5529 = 7.18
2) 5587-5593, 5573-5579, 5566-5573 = 7.26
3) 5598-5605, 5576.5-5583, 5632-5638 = 7.09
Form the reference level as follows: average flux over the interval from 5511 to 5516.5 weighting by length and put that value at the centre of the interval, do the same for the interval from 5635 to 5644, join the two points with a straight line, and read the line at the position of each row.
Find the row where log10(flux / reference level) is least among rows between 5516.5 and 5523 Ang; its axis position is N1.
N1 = 5517.09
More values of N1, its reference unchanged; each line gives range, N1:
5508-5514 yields 5513.28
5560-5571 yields 5570.70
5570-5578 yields 5571.98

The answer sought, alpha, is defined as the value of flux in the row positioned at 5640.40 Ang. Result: 3.475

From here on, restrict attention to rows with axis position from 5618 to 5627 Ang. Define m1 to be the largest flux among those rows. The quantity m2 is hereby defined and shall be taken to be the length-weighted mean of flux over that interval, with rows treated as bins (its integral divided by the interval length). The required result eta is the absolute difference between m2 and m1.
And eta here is 0.109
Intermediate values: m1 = 3.466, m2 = 3.36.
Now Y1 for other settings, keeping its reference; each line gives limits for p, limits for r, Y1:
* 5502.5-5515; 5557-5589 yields 0.01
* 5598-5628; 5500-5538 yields 0.03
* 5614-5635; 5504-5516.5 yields 0.01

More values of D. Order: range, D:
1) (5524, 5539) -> 51.4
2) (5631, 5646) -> 52.7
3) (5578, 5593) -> 48.0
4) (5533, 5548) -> 50.5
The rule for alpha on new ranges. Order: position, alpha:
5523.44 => 3.69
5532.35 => 3.412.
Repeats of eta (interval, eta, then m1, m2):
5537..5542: 0.055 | 3.334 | 3.28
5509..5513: 0.047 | 3.49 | 3.44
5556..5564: 0.135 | 3.614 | 3.48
